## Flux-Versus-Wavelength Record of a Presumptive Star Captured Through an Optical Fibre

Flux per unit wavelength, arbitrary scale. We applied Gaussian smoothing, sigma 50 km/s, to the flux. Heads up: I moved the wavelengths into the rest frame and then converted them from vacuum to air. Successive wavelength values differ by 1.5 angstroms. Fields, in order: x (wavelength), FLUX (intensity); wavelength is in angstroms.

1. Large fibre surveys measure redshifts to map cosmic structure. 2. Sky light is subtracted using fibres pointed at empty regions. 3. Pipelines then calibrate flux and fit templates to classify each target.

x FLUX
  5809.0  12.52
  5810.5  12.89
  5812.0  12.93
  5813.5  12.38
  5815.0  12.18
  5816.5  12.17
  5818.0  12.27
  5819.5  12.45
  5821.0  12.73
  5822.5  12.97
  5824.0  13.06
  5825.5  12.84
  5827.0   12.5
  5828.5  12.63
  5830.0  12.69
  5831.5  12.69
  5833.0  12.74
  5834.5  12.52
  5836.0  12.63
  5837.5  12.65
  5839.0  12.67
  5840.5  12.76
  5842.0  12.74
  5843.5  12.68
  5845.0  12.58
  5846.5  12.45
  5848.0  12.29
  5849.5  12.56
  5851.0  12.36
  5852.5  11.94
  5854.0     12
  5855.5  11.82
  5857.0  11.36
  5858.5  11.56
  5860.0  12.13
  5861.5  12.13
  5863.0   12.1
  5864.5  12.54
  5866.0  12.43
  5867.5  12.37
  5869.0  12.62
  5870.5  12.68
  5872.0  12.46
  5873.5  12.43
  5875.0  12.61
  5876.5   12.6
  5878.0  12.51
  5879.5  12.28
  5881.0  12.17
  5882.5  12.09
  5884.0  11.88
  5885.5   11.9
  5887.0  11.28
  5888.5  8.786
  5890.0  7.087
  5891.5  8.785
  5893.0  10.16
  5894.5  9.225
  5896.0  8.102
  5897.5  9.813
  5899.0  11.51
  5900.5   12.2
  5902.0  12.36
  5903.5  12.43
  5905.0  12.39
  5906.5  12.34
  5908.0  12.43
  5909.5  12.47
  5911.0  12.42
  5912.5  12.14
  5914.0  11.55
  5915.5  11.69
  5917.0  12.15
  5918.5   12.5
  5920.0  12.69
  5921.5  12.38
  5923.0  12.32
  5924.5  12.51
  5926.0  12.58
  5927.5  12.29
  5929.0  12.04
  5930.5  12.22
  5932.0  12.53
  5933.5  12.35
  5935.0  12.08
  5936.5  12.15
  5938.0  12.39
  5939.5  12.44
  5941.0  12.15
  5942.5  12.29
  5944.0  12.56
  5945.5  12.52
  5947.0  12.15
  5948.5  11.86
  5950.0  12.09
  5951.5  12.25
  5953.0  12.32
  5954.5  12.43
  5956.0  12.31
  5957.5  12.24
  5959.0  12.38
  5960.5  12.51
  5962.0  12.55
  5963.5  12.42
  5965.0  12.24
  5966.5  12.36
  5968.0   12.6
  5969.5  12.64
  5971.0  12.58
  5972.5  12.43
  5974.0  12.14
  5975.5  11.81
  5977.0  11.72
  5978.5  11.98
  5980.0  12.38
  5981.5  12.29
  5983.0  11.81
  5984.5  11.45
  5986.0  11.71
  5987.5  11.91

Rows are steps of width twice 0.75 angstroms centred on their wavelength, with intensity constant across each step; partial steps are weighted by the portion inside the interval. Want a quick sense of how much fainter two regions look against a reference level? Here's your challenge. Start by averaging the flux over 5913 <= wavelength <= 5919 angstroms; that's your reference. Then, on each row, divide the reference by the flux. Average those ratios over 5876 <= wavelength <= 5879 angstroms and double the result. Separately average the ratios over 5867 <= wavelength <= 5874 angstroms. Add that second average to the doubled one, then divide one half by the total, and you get 0.1746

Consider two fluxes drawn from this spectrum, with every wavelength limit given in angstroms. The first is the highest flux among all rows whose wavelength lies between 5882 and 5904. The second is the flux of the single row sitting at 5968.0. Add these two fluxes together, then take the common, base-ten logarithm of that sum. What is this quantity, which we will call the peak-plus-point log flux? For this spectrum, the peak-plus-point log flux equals 1.40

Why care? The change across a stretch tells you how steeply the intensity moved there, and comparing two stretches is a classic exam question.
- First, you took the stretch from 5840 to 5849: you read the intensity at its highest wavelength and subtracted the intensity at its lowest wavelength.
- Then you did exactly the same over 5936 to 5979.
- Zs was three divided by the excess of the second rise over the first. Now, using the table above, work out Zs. 10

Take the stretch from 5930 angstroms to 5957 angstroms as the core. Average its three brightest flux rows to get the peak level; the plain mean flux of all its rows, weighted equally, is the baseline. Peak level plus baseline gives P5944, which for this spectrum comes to 24.82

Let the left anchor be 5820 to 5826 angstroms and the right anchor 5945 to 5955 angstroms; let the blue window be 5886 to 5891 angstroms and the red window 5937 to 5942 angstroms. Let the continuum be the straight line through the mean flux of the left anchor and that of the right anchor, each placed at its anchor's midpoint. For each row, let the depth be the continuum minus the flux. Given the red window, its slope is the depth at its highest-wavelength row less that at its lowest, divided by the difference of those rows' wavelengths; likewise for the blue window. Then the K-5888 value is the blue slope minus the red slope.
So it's 1.32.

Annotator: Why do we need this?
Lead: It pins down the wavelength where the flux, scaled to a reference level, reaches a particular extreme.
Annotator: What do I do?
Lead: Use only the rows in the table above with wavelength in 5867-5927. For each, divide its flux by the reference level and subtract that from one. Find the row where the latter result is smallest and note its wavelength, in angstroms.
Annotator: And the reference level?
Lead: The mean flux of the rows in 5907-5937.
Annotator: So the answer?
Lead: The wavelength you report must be 5920.0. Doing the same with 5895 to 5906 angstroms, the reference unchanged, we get 5903.5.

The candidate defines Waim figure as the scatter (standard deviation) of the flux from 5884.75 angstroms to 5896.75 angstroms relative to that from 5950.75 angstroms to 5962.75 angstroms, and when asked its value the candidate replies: 14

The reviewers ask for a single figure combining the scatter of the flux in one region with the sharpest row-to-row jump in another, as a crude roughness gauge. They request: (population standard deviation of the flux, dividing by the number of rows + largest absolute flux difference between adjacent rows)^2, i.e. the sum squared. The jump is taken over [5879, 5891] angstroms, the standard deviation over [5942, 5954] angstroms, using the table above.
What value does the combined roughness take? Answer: 7.3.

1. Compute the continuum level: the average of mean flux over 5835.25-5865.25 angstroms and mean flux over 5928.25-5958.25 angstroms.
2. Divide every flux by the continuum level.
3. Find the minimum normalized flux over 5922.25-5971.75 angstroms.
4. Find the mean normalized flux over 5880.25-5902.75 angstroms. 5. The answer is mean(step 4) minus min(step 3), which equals -0.11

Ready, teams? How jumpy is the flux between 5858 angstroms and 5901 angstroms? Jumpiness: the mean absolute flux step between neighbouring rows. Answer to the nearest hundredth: 0.60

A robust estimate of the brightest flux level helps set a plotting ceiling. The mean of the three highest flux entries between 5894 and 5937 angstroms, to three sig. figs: 12.6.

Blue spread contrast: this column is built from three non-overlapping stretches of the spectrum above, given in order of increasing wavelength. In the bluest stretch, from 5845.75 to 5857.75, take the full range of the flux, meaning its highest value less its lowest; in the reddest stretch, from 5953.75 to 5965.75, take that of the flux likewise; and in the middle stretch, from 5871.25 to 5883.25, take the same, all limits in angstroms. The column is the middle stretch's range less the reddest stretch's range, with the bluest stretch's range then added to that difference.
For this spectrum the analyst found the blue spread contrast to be 1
